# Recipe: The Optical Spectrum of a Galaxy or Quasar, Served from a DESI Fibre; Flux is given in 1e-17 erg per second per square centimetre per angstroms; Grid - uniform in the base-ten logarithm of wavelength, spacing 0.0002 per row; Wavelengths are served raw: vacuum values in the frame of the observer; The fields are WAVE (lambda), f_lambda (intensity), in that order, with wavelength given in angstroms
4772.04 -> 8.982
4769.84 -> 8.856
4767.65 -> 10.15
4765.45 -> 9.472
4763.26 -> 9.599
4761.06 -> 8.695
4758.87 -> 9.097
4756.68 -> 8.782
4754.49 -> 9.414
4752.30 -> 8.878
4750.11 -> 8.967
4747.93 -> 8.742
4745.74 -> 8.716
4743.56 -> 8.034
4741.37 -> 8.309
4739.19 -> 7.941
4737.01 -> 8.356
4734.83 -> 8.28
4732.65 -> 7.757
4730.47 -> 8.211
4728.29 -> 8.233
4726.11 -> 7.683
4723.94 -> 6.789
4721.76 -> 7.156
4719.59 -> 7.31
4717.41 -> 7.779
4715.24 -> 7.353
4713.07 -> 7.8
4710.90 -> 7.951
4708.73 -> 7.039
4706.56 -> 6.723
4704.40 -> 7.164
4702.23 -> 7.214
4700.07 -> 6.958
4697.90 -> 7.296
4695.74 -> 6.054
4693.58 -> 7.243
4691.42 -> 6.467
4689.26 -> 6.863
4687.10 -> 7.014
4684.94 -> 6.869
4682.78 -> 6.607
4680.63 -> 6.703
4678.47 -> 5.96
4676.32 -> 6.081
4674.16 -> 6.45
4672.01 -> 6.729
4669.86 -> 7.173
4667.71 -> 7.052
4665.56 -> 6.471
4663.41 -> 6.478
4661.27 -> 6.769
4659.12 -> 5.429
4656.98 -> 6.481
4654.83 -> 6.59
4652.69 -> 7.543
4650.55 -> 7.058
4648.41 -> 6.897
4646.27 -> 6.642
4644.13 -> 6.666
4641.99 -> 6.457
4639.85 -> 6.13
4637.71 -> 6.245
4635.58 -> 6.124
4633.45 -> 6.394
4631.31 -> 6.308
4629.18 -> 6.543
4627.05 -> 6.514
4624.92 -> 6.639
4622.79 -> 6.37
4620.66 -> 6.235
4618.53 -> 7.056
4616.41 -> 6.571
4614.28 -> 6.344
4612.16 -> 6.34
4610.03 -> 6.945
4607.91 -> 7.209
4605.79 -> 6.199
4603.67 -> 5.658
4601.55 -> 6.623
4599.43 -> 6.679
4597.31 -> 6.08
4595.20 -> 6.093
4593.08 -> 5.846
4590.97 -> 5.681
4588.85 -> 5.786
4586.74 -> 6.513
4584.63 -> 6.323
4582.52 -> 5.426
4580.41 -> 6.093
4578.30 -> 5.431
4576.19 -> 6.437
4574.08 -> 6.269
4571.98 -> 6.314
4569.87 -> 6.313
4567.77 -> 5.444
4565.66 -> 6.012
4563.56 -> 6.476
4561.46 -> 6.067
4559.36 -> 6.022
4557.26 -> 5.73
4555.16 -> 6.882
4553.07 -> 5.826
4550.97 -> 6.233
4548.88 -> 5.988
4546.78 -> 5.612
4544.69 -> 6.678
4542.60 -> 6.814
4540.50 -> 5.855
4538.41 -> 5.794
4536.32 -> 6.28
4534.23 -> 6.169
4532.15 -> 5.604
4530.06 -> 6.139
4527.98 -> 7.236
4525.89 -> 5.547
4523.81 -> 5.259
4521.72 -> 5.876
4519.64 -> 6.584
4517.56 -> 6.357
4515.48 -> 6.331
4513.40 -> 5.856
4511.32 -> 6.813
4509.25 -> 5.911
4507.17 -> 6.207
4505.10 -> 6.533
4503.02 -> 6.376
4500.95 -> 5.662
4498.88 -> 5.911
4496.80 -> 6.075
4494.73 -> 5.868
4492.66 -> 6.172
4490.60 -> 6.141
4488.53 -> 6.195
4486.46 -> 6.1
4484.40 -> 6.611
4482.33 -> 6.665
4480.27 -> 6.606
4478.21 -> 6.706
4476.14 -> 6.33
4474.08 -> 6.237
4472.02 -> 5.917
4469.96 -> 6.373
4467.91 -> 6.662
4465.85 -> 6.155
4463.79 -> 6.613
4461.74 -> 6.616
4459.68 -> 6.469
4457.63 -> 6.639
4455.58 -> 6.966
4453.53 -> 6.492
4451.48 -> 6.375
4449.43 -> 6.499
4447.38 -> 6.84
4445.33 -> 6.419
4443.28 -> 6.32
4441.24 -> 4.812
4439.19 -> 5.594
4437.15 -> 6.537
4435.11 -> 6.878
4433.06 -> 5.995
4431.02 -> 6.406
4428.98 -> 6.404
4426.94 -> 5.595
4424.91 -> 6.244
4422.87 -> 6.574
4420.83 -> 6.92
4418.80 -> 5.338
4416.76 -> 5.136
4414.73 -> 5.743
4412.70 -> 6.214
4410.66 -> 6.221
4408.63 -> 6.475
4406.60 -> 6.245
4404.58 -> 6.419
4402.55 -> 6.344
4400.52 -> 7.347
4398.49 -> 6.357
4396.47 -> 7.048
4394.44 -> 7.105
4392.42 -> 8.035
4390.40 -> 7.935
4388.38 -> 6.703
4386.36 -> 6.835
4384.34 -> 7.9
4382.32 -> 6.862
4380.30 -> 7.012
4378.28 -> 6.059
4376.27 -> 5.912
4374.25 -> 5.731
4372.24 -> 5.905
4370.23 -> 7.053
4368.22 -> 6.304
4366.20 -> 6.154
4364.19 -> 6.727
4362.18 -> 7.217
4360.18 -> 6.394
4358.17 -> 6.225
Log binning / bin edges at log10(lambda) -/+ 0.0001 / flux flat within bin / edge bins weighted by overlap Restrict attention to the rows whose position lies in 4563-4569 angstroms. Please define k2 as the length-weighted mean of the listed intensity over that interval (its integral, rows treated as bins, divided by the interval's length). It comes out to 5.9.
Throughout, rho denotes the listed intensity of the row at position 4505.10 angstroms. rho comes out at 6.533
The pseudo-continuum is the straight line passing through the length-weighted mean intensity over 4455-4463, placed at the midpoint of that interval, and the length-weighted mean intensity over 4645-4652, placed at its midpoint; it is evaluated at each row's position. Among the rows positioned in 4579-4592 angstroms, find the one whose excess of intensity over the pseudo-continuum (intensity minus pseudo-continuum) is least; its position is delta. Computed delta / 4582.52 angstroms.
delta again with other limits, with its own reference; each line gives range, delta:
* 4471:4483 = 4472.02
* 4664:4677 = 4676.32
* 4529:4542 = 4532.15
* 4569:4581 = 4578.30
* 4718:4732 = 4723.94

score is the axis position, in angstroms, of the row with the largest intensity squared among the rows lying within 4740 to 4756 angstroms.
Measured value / 4754.49 angstroms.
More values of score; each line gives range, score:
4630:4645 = 4644.13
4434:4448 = 4435.11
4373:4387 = 4384.34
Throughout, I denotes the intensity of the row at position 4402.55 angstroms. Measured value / 6.344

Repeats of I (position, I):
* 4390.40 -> 7.935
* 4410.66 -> 6.221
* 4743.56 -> 8.034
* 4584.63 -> 6.323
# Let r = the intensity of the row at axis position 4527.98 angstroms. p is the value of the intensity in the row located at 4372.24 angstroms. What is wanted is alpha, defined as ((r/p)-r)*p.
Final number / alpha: -35.5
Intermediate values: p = 5.905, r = 7.236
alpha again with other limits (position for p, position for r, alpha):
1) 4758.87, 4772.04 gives -72.7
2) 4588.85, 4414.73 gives -27.5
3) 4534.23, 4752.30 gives -45.9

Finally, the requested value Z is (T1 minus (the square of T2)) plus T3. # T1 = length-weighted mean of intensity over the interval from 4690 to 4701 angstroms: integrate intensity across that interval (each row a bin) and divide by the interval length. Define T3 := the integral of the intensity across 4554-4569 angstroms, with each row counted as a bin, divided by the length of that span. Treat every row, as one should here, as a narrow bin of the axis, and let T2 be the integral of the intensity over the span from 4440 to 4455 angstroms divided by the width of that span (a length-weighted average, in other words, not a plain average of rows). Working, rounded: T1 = 6.80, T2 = 6.3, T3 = 6.1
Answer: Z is -26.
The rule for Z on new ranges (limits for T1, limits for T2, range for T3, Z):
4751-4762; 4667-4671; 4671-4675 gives -35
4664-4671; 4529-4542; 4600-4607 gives -23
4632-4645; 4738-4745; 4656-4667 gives -53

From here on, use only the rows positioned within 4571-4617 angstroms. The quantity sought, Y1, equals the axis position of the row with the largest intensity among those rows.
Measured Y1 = 4607.91 angstroms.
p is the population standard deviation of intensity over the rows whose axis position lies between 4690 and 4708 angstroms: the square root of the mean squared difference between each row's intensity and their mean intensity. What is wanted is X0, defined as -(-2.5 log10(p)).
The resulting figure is -0.95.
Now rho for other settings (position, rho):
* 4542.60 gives 6.814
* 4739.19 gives 7.941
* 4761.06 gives 8.695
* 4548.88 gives 5.988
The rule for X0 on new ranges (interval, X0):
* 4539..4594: -0.98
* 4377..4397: -0.56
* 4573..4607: -1.03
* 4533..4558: -0.95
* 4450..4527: -1.08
